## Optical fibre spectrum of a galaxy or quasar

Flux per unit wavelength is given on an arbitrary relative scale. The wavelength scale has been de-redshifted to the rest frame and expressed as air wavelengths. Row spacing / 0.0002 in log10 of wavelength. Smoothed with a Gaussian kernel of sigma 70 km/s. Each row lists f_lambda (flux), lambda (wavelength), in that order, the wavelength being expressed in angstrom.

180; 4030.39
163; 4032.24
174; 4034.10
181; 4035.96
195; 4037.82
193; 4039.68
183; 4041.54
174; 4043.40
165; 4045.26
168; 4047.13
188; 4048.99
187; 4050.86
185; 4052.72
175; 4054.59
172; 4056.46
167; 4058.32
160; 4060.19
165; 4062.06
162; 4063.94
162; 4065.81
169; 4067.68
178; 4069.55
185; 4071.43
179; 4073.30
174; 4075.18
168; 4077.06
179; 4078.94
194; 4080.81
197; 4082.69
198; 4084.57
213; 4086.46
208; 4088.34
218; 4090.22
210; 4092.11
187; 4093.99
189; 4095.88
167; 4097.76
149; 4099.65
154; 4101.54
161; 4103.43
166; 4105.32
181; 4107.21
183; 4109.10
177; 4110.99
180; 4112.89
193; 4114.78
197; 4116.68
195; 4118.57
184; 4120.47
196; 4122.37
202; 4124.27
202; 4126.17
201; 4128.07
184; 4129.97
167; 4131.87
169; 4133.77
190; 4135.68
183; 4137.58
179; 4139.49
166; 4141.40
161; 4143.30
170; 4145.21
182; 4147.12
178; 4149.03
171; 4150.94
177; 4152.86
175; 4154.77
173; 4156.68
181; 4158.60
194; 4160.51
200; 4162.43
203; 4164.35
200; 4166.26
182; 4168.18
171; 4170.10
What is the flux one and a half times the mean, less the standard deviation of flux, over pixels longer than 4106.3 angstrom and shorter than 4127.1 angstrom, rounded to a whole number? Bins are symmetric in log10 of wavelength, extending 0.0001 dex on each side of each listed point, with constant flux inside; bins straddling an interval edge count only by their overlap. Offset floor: 276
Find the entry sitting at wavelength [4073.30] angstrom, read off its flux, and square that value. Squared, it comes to 32041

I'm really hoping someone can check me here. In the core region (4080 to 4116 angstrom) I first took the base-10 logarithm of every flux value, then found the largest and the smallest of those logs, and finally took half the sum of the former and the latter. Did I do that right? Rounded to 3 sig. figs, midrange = 2.26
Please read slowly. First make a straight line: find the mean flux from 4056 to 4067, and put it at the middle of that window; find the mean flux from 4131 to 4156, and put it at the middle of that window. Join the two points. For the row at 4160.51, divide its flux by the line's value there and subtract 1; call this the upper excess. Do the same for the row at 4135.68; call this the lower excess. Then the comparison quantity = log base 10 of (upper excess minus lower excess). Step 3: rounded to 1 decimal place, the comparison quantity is -2.4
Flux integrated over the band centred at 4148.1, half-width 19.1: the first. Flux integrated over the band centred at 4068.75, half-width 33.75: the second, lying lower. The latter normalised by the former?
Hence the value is 1.8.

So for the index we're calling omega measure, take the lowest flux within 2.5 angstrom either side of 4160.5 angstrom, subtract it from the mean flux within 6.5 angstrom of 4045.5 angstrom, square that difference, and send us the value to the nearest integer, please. 2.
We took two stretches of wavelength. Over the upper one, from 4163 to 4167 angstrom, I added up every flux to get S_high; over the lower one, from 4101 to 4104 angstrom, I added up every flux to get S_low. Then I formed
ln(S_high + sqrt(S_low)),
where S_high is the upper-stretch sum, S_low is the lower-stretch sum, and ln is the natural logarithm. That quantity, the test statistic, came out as 6.04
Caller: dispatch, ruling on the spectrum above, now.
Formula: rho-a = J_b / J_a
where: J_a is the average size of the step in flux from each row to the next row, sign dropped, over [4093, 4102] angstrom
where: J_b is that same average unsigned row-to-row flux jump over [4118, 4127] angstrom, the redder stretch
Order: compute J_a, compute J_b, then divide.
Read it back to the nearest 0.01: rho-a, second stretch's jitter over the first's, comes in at 0.62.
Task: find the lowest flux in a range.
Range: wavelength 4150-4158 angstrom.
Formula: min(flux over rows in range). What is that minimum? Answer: 171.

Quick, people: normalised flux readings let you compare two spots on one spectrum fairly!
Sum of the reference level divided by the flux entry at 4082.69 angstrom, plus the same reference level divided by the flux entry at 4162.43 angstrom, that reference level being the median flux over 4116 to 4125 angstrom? 1.97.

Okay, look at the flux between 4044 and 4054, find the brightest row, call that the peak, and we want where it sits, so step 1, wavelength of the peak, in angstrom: 4048.99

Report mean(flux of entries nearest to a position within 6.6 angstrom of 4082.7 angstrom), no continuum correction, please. 194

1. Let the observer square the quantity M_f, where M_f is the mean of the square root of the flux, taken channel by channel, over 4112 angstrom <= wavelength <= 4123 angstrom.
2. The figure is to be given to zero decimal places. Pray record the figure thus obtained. 191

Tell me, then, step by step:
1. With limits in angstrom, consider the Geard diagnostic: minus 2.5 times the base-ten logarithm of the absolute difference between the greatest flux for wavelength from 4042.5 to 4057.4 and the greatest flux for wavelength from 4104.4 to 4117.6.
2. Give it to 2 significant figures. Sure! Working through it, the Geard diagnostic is -2.4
